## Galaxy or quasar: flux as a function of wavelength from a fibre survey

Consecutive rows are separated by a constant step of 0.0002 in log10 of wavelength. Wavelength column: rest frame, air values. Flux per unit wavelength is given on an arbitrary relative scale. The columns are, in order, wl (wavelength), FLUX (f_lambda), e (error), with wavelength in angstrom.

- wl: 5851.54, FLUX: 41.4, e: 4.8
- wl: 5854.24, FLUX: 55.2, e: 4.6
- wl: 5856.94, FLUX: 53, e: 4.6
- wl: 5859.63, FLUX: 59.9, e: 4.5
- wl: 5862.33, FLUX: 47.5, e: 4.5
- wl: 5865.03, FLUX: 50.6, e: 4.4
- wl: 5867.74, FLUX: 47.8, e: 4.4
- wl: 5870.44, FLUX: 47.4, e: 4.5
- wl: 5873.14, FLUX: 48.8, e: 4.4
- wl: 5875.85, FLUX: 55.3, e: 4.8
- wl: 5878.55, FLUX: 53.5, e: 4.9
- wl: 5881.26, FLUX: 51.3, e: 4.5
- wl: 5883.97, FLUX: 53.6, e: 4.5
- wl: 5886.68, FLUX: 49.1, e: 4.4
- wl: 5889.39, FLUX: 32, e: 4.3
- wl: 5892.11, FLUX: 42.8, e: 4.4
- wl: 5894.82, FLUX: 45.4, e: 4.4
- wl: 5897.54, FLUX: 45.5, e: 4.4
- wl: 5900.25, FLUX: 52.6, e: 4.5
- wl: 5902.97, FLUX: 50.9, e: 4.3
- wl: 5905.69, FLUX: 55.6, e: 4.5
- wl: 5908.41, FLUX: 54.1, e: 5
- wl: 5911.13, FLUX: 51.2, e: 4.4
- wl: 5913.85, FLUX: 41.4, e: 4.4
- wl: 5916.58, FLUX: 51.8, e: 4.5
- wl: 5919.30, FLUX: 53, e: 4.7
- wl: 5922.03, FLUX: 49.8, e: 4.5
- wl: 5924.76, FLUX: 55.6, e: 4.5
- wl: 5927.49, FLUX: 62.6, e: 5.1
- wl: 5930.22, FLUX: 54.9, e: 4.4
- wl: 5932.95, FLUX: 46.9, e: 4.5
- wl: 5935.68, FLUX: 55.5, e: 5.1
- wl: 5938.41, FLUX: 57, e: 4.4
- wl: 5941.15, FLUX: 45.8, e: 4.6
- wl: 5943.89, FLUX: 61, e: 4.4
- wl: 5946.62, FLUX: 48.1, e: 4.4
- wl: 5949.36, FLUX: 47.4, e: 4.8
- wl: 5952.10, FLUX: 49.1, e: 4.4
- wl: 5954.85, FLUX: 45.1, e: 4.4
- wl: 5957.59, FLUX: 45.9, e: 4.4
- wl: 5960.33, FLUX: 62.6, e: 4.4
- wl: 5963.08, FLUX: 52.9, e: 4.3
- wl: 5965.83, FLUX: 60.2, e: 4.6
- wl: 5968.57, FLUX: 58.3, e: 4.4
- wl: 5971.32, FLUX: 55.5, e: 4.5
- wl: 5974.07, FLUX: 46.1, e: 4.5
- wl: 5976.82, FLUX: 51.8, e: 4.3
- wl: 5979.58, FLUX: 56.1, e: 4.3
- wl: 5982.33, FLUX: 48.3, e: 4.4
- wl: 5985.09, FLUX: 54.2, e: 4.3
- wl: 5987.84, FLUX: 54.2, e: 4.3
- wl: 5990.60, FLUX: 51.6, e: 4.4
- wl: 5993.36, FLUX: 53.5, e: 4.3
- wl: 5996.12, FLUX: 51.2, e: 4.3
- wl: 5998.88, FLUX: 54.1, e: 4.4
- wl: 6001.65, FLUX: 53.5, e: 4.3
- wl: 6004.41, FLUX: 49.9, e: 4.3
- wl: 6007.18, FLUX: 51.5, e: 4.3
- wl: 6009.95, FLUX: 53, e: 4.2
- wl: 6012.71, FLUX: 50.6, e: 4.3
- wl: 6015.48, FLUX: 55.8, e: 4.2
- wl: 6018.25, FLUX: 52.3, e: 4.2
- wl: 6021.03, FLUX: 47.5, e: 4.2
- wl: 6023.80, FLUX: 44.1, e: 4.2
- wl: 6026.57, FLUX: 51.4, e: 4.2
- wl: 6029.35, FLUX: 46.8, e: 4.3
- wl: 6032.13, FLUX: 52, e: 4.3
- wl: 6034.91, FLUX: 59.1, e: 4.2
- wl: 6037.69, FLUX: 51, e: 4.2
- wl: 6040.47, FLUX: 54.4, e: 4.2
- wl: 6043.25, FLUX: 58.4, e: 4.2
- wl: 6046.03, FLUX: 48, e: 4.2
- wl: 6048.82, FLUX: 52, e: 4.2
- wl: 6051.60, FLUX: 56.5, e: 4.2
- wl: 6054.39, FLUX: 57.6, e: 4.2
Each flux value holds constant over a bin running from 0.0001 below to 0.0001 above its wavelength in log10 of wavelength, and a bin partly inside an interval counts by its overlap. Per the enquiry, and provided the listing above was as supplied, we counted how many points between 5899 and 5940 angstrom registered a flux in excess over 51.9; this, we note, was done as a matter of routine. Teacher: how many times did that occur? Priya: 9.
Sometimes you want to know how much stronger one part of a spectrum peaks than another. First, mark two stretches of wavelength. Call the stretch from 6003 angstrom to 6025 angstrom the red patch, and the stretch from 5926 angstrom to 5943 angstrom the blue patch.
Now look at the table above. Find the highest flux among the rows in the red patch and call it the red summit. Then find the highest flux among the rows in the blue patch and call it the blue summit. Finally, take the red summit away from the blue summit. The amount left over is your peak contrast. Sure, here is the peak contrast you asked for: 7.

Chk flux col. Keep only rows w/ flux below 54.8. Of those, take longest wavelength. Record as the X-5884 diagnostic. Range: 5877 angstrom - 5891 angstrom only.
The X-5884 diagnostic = 5889.39 angstrom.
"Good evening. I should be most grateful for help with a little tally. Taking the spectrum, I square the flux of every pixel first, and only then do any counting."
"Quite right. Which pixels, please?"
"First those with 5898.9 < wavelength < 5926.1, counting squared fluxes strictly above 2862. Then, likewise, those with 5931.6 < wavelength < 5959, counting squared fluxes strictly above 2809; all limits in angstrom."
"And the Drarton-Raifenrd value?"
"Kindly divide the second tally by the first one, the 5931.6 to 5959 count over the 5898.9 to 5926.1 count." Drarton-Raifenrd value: 1.0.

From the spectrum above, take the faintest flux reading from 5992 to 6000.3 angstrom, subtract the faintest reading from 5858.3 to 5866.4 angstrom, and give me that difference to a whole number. 4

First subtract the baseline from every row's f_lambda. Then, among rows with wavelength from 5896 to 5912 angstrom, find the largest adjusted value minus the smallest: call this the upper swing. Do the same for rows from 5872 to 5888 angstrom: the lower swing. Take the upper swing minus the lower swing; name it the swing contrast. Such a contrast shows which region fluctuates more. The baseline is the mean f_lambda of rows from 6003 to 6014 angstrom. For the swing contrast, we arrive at 4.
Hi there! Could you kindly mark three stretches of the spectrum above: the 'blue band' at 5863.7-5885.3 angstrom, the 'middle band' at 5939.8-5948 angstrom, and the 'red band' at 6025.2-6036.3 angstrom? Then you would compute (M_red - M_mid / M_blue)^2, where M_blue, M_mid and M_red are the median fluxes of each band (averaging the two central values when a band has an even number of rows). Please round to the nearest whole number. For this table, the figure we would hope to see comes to 2576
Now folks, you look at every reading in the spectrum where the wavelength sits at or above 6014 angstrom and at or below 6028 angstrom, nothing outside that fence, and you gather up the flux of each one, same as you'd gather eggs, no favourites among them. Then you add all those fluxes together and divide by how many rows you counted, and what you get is 50.2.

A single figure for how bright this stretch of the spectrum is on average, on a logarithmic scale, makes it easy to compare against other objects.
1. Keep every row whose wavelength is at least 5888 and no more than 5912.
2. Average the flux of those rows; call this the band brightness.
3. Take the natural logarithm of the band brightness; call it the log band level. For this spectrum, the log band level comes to 3.87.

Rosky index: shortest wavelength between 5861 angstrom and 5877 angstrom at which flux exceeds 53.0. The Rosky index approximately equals 5875.85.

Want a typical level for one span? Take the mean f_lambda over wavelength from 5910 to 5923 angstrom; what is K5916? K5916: 49.4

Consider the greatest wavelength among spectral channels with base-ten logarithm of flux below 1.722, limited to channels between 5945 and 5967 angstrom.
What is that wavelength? 5957.59 angstrom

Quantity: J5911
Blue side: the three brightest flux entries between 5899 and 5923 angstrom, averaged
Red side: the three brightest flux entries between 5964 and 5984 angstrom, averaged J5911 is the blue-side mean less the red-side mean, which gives -4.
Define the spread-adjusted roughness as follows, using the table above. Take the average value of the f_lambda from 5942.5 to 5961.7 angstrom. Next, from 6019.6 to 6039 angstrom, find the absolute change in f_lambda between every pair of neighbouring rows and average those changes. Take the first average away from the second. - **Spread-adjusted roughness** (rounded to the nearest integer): -45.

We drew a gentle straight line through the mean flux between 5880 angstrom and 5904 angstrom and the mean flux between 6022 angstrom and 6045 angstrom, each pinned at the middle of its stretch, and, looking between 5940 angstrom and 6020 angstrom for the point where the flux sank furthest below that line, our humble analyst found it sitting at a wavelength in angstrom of 5954.85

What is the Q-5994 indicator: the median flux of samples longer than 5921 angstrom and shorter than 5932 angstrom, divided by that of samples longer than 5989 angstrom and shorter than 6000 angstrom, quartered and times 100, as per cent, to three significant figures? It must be 26.3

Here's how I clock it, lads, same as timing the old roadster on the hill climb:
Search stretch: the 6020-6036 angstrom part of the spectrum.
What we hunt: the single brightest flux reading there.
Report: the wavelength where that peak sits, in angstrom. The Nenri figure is 6034.91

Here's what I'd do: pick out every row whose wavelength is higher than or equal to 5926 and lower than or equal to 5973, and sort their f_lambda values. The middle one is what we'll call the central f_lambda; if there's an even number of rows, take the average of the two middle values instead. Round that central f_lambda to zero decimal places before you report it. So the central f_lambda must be 55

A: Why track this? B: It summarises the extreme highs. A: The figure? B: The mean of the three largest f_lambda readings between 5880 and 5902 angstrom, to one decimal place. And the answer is 52.5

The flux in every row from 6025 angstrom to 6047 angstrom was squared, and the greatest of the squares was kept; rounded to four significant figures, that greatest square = 3493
